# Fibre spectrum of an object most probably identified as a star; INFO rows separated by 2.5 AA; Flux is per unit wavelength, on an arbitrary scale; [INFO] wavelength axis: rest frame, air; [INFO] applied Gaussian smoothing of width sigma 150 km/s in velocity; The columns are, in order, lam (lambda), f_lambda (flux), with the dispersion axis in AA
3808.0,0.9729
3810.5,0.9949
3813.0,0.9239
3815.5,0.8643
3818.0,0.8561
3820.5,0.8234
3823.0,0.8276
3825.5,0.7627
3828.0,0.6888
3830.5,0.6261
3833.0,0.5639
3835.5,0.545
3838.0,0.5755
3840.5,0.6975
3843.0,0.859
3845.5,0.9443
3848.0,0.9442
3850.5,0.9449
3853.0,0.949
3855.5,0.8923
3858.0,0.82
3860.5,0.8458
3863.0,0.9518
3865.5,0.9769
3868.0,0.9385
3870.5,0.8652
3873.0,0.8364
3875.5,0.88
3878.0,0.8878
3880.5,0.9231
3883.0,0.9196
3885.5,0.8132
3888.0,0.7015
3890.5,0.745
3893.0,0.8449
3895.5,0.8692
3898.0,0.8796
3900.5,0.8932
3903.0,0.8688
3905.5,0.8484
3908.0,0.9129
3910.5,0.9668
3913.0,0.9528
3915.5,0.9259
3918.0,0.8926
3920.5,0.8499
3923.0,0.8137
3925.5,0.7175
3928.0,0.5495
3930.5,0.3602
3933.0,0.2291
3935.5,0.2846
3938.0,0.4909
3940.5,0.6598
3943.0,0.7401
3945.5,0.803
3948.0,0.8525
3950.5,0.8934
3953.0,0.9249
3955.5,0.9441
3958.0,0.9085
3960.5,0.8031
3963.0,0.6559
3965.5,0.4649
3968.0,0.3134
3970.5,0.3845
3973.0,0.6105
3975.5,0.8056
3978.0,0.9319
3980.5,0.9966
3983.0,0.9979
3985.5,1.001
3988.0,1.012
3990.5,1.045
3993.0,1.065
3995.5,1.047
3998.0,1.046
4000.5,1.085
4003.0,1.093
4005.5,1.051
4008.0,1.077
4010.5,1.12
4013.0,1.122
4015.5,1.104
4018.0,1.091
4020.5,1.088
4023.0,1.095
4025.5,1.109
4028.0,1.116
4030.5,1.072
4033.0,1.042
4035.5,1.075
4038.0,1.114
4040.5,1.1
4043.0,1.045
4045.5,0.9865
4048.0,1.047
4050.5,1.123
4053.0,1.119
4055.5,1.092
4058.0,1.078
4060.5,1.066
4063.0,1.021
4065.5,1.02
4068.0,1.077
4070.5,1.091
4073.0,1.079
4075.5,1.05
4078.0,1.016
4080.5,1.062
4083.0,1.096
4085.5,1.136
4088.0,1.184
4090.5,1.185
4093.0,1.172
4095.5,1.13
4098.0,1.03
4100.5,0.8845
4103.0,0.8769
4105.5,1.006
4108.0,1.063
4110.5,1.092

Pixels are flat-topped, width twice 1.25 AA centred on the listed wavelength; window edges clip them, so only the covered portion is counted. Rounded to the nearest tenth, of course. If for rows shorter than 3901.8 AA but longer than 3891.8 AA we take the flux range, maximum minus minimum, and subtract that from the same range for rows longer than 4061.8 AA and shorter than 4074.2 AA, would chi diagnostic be 0.0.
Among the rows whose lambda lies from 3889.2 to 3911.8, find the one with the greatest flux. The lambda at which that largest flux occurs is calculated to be 3910.5 AA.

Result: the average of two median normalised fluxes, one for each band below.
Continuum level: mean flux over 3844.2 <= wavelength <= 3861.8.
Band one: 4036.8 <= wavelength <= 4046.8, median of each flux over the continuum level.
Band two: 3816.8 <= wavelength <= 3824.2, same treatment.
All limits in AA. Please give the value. 1.05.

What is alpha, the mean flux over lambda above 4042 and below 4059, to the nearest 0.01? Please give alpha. 1.07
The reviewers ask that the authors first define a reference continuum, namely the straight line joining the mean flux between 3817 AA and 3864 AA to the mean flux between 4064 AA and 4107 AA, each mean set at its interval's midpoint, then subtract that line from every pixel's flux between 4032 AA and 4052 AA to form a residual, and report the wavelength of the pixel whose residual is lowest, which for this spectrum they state 4045.5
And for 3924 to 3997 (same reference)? 3933.0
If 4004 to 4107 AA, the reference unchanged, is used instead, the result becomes 4103.0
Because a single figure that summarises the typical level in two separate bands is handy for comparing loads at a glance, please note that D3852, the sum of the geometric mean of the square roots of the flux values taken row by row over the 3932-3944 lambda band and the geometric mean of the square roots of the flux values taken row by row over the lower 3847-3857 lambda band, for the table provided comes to 1.63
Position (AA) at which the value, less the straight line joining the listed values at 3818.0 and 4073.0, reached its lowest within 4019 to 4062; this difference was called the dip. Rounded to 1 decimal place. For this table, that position 4045.5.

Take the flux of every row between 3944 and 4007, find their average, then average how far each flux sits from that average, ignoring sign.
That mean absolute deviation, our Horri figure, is 0.17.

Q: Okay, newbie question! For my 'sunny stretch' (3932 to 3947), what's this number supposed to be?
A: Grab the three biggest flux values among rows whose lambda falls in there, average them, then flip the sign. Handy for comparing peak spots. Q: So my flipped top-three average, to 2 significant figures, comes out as -0.73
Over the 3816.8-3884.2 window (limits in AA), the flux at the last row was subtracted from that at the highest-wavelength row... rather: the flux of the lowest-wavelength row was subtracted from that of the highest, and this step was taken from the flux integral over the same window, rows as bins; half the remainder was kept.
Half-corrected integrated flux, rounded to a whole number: 28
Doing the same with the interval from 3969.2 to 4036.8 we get 34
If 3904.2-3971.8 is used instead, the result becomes 24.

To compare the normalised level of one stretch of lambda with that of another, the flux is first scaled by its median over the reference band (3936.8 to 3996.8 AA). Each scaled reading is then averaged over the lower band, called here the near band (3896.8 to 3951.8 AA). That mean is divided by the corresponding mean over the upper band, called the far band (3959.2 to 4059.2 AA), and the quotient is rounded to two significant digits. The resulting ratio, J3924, 0.76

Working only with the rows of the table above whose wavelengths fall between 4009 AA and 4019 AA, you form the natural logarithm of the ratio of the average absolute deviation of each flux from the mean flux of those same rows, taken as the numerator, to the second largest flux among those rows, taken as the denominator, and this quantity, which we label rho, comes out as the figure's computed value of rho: -4.6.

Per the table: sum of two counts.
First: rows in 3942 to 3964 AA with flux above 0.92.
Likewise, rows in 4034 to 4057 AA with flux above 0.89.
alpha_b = 11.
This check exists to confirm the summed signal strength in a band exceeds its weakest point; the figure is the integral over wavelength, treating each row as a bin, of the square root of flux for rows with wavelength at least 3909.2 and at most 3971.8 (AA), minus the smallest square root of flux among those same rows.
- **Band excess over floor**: 51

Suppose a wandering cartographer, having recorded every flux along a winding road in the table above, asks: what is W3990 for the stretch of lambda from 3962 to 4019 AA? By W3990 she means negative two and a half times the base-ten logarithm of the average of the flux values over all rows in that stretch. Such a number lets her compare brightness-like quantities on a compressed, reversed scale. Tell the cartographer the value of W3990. 0.1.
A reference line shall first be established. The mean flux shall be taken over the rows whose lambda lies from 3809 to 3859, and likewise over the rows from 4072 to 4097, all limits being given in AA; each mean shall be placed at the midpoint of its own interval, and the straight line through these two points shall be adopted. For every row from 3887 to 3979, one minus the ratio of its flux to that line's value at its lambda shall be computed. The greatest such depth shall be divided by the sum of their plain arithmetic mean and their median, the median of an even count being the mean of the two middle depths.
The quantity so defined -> 2.4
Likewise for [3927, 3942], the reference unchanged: 0.7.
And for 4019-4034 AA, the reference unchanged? -0.1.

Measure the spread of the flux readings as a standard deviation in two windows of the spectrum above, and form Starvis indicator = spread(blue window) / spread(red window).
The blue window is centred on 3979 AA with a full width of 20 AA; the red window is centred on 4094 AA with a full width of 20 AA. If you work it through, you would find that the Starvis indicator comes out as 1.8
